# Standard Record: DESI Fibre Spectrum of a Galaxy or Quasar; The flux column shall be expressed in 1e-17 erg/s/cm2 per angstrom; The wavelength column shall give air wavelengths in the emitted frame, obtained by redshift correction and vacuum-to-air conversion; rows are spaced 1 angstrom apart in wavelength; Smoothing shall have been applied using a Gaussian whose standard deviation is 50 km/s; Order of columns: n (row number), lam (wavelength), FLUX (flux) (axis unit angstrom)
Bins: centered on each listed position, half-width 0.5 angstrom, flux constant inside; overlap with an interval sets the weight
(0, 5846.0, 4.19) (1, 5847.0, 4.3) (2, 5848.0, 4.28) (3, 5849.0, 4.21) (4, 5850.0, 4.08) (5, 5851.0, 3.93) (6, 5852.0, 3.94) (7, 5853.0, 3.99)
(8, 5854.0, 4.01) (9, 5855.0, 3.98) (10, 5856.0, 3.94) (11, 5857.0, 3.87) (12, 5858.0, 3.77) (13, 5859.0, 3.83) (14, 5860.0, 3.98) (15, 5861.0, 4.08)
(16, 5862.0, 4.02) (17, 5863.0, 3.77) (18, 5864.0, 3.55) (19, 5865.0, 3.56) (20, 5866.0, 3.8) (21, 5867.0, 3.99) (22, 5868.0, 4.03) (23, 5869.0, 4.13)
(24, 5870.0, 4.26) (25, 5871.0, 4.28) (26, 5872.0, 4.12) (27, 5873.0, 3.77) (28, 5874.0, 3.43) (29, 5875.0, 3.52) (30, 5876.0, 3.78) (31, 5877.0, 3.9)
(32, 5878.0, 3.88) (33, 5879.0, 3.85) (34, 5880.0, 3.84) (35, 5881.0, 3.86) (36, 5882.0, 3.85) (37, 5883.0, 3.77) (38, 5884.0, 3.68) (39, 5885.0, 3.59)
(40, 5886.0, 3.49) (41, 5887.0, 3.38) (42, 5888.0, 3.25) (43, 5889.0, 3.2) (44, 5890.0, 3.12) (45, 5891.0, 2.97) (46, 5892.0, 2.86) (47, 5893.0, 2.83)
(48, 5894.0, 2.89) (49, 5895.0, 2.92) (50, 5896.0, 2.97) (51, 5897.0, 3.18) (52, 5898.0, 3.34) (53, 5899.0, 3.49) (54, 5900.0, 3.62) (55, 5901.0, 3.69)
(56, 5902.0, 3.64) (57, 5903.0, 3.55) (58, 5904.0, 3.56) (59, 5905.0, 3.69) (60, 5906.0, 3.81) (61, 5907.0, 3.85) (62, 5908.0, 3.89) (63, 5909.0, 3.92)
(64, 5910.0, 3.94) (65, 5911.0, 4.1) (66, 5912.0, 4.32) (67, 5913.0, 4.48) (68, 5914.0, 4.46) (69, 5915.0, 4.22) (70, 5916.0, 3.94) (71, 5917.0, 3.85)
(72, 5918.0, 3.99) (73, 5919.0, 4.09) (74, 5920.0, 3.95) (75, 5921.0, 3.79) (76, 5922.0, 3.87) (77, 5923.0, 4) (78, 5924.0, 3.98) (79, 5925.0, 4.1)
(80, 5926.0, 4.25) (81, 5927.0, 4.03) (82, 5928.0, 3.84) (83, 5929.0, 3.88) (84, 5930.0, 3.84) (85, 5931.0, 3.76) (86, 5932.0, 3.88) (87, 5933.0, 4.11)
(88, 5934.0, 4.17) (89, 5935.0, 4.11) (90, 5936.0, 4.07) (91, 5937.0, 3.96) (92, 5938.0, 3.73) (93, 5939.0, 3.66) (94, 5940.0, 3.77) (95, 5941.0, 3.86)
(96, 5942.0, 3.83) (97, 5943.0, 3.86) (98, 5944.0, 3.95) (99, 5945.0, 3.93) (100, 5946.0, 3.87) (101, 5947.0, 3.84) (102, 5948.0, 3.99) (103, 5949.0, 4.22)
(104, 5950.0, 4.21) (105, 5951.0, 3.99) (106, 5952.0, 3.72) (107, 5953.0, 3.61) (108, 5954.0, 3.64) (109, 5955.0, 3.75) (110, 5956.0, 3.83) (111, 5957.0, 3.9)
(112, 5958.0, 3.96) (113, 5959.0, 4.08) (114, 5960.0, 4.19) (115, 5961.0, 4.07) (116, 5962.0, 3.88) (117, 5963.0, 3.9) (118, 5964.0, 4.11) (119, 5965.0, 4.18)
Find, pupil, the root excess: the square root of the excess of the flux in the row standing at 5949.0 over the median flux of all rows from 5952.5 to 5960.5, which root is 0.60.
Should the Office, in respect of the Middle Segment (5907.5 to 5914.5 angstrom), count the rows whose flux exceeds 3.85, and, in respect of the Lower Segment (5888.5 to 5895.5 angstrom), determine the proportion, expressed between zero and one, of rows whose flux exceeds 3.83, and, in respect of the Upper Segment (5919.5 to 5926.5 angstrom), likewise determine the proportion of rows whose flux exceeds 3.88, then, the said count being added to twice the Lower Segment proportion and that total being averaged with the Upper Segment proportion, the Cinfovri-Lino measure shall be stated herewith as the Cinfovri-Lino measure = 3.9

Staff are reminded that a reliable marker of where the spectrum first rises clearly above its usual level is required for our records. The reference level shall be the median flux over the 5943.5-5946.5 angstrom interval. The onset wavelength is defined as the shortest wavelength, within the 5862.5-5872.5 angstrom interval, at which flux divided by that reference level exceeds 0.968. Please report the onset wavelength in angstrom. 5867.0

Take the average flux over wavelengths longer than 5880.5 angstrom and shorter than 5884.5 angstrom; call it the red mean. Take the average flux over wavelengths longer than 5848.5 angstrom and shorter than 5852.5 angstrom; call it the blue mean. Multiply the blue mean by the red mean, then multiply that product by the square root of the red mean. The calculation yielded 29.8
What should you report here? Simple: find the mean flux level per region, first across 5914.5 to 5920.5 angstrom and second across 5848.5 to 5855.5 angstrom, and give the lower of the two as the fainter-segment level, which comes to 4.01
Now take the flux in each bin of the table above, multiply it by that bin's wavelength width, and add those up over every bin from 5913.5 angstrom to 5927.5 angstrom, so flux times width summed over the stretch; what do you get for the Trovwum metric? 56.5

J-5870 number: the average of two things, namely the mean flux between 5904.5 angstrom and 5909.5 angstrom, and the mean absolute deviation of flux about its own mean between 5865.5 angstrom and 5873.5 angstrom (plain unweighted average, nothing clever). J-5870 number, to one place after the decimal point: 2.0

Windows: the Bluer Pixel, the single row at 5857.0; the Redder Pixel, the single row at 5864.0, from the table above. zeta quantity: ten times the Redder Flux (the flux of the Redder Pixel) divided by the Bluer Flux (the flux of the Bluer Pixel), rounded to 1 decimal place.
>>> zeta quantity 9.2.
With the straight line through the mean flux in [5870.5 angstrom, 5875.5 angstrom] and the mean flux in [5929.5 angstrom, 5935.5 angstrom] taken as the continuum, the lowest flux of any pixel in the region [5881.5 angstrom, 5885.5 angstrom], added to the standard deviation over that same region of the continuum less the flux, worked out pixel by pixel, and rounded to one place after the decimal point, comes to 3.7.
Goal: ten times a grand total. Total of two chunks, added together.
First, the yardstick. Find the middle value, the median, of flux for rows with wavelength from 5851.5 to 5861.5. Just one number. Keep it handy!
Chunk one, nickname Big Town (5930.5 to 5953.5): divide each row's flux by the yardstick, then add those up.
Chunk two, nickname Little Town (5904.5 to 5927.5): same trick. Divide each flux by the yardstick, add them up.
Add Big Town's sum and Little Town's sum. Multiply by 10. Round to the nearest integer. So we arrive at 461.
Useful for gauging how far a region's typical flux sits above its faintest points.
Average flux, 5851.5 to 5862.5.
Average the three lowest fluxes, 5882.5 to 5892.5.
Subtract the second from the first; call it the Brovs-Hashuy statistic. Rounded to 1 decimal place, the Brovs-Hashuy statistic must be 1.0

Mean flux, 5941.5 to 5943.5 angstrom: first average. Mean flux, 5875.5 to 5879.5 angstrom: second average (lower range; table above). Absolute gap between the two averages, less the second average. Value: -3.8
